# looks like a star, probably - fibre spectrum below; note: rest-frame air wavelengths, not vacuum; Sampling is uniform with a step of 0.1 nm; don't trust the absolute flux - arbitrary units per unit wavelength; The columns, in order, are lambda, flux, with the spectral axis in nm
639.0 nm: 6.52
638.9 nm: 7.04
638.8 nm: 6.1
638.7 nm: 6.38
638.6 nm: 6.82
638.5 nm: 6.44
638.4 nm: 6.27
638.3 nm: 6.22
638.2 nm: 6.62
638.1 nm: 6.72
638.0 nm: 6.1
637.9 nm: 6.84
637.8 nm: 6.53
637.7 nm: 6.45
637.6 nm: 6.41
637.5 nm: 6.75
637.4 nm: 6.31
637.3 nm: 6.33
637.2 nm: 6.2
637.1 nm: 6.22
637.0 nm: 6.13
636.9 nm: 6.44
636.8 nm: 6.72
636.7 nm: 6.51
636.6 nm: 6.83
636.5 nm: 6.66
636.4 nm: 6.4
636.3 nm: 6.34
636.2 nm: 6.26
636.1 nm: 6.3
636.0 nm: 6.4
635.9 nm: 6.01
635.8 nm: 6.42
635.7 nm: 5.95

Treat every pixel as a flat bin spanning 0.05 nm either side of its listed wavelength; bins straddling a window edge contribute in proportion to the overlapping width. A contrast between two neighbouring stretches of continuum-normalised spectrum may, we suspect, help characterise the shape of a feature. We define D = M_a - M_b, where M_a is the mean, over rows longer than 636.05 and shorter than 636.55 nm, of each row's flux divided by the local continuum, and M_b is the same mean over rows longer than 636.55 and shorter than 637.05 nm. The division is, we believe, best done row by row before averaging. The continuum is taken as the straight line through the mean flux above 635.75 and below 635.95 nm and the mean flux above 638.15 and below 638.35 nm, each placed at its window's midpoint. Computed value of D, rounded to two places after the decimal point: -0.01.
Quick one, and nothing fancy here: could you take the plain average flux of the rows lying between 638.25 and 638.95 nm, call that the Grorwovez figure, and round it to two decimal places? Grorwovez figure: 6.47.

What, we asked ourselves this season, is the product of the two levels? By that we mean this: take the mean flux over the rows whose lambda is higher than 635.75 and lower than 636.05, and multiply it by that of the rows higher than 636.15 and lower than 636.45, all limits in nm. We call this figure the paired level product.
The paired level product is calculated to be 39.8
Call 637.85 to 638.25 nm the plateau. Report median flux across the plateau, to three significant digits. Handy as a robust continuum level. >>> 6.67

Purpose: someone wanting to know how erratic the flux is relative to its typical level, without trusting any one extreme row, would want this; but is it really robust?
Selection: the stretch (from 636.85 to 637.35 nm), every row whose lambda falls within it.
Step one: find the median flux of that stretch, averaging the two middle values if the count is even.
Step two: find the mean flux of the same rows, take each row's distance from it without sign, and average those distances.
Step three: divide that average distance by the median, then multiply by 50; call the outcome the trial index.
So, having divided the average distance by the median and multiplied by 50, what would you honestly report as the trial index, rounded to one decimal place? 0.8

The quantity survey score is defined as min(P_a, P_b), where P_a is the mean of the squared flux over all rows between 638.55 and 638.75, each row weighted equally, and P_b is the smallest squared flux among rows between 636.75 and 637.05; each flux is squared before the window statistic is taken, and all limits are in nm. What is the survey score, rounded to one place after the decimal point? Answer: 37.6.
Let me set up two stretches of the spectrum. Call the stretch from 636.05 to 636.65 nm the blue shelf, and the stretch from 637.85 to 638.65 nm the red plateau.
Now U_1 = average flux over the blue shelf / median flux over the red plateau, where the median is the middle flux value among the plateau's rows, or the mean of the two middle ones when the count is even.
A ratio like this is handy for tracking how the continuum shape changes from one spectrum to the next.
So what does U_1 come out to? 0.990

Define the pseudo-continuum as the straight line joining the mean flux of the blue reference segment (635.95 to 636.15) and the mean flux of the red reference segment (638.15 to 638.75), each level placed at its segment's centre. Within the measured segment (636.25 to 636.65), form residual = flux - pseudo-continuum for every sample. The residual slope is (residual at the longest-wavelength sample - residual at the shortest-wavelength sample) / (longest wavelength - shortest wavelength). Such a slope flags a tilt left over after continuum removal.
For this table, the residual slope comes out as 1.6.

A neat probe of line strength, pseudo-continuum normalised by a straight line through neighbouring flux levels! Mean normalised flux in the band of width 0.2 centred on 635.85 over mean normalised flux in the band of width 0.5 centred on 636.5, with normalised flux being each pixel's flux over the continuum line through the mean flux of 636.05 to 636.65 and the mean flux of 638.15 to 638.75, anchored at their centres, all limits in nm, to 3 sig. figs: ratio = 0.949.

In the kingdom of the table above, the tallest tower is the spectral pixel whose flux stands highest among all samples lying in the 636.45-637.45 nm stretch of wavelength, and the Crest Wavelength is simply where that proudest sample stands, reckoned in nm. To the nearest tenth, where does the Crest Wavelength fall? 636.6 nm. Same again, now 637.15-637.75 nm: 637.5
